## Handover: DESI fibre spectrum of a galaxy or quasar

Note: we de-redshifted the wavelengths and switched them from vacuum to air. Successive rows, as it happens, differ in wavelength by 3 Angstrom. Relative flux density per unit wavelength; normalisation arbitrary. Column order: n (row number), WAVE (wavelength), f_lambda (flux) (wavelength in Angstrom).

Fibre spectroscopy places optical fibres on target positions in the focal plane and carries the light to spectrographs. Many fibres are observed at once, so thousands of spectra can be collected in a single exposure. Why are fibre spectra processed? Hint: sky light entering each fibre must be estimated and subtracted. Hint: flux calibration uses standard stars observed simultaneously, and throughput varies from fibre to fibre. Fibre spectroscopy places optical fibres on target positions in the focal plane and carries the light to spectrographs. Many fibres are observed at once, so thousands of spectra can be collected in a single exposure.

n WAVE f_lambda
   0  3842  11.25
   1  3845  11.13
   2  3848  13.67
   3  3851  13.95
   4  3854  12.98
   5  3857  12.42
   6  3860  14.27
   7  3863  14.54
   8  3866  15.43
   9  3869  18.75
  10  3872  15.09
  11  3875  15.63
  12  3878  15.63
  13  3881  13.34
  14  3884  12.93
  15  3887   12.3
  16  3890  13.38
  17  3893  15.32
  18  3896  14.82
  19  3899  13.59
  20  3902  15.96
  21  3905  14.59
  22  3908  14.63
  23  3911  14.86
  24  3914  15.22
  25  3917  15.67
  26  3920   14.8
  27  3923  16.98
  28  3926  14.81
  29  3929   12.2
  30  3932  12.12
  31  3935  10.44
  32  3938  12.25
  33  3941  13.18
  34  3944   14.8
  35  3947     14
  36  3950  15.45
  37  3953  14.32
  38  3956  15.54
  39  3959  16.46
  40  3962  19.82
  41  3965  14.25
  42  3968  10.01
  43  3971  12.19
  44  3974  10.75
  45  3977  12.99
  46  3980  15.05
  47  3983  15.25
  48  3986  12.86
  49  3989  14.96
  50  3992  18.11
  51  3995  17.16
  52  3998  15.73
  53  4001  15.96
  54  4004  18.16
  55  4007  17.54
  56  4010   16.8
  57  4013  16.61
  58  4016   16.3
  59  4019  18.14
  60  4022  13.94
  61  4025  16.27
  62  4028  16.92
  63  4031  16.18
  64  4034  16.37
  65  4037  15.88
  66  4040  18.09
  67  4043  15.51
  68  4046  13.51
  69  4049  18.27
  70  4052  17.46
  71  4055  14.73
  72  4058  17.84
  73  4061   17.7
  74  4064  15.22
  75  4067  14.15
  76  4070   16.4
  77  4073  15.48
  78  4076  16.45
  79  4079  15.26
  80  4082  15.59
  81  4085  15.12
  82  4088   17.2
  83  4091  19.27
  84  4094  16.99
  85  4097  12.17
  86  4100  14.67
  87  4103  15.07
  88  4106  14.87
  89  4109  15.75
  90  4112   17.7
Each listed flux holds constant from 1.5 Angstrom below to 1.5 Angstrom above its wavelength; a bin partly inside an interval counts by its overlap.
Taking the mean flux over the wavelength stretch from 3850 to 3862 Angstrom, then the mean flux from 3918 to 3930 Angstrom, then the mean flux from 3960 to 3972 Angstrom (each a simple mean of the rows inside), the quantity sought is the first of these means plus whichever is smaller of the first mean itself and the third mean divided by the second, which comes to 14.4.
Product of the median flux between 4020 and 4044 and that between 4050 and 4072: 266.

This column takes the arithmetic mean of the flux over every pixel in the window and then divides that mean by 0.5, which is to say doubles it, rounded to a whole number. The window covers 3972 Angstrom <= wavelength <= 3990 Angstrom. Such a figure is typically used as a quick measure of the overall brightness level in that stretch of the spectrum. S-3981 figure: 27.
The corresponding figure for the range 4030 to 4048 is 32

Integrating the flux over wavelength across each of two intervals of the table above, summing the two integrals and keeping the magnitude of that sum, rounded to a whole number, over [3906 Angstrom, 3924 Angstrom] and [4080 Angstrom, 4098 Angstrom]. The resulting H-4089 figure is 566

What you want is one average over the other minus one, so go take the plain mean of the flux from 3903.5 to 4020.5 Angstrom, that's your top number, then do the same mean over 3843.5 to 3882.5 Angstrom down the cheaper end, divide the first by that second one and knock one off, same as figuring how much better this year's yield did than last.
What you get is 0.04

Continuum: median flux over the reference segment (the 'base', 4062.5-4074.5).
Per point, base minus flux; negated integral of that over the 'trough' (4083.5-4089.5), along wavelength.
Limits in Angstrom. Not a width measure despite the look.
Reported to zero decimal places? 5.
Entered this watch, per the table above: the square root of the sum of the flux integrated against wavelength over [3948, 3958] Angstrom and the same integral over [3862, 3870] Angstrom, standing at 16.8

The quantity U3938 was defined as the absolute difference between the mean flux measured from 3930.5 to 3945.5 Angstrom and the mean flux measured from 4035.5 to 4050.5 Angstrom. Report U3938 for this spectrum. 3.7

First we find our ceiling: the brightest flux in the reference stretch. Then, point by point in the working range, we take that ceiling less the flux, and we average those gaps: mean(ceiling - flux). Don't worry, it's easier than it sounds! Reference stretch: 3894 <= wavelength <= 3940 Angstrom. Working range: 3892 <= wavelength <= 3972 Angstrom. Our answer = 2.6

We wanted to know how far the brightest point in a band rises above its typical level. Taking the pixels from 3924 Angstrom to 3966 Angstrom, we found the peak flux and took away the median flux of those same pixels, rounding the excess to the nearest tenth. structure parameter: 5.5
